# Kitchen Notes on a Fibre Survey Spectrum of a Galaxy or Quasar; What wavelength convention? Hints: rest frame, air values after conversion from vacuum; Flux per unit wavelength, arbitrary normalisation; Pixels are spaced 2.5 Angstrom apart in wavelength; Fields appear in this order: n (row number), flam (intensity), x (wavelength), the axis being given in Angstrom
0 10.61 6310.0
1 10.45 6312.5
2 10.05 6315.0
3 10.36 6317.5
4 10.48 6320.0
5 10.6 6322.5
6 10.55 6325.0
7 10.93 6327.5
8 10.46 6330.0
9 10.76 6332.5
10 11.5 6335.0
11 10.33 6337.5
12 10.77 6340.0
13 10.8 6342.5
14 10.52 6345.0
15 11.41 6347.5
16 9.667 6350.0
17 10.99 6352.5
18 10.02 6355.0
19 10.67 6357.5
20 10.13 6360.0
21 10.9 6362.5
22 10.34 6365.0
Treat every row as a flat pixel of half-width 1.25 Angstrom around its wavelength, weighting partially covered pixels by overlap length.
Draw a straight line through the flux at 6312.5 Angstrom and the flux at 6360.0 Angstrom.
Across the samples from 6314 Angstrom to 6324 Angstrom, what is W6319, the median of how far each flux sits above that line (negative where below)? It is 0.0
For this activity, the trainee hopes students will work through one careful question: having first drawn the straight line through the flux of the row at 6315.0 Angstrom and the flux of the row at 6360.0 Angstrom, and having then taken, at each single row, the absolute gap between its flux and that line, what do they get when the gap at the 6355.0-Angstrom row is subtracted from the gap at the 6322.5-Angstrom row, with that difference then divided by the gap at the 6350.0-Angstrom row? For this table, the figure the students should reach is 1.0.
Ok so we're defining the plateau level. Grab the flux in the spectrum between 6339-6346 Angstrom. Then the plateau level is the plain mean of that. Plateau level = 10.70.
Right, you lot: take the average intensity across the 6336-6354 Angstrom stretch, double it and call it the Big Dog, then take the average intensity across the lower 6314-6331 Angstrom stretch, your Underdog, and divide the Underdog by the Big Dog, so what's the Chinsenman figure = 0.493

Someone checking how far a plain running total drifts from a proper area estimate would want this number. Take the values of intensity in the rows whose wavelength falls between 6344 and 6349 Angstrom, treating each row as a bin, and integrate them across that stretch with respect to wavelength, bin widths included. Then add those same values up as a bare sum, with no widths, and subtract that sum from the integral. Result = 33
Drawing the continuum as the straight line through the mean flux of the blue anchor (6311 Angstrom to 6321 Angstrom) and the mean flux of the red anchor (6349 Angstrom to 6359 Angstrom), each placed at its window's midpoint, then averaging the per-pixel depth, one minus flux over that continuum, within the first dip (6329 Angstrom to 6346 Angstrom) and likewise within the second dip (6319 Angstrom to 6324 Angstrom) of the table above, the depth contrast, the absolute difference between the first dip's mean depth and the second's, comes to 0.019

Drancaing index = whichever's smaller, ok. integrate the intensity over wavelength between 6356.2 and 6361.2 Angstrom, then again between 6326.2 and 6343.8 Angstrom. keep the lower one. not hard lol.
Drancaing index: 52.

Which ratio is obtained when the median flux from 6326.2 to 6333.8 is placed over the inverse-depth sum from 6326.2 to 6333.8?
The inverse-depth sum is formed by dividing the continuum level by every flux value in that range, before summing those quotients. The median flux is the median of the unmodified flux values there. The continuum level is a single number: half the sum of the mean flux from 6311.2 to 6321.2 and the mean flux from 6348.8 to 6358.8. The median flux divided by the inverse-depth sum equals 3.72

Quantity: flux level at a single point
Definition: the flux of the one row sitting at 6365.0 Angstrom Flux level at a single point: 10.34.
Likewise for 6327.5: 10.93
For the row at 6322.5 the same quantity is 10.6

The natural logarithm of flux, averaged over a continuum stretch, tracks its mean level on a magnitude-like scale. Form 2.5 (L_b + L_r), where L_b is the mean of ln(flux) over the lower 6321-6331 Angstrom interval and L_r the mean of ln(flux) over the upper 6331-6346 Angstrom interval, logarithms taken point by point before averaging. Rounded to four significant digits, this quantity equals 11.85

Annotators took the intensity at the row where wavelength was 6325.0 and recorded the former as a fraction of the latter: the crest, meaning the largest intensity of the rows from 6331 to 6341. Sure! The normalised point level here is 0.92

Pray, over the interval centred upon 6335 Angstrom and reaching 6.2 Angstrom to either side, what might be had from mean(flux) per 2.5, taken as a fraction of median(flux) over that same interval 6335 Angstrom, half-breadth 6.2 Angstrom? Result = 0.400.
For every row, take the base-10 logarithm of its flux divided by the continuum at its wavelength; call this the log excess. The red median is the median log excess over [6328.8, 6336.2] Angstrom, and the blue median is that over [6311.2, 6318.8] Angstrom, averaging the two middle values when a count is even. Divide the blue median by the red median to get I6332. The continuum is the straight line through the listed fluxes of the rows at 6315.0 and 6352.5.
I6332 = 0.9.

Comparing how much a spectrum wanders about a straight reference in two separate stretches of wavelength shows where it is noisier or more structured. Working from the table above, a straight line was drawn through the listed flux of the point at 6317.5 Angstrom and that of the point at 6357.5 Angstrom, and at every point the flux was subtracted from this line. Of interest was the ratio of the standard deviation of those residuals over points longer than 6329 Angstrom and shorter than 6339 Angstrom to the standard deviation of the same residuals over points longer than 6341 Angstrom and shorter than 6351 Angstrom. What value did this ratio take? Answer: 0.71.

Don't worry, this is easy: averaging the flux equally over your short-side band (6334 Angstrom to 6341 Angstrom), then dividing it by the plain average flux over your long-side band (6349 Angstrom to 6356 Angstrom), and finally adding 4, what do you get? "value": 5.06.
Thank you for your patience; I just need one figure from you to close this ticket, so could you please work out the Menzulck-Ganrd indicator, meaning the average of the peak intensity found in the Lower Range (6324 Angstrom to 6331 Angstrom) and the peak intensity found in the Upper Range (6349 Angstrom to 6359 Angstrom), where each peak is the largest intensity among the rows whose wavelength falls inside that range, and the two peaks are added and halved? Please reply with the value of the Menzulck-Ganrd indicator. 11.0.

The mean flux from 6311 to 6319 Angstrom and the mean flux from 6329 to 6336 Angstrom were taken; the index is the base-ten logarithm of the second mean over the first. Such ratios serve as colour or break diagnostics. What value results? 0.025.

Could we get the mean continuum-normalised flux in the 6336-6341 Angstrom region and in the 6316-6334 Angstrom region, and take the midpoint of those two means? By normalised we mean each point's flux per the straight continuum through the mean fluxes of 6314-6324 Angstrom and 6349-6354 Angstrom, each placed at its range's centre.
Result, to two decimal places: 1.02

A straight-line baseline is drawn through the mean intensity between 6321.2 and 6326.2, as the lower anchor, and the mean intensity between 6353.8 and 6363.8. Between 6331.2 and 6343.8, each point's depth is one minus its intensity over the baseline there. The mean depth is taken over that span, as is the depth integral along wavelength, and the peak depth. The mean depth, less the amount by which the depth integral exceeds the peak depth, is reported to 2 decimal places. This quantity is 0.36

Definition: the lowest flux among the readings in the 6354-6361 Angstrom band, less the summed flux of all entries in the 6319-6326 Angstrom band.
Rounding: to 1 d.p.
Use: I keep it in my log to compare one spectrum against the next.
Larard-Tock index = -21.6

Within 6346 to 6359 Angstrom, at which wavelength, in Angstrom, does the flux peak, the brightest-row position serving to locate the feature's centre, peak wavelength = 6347.5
